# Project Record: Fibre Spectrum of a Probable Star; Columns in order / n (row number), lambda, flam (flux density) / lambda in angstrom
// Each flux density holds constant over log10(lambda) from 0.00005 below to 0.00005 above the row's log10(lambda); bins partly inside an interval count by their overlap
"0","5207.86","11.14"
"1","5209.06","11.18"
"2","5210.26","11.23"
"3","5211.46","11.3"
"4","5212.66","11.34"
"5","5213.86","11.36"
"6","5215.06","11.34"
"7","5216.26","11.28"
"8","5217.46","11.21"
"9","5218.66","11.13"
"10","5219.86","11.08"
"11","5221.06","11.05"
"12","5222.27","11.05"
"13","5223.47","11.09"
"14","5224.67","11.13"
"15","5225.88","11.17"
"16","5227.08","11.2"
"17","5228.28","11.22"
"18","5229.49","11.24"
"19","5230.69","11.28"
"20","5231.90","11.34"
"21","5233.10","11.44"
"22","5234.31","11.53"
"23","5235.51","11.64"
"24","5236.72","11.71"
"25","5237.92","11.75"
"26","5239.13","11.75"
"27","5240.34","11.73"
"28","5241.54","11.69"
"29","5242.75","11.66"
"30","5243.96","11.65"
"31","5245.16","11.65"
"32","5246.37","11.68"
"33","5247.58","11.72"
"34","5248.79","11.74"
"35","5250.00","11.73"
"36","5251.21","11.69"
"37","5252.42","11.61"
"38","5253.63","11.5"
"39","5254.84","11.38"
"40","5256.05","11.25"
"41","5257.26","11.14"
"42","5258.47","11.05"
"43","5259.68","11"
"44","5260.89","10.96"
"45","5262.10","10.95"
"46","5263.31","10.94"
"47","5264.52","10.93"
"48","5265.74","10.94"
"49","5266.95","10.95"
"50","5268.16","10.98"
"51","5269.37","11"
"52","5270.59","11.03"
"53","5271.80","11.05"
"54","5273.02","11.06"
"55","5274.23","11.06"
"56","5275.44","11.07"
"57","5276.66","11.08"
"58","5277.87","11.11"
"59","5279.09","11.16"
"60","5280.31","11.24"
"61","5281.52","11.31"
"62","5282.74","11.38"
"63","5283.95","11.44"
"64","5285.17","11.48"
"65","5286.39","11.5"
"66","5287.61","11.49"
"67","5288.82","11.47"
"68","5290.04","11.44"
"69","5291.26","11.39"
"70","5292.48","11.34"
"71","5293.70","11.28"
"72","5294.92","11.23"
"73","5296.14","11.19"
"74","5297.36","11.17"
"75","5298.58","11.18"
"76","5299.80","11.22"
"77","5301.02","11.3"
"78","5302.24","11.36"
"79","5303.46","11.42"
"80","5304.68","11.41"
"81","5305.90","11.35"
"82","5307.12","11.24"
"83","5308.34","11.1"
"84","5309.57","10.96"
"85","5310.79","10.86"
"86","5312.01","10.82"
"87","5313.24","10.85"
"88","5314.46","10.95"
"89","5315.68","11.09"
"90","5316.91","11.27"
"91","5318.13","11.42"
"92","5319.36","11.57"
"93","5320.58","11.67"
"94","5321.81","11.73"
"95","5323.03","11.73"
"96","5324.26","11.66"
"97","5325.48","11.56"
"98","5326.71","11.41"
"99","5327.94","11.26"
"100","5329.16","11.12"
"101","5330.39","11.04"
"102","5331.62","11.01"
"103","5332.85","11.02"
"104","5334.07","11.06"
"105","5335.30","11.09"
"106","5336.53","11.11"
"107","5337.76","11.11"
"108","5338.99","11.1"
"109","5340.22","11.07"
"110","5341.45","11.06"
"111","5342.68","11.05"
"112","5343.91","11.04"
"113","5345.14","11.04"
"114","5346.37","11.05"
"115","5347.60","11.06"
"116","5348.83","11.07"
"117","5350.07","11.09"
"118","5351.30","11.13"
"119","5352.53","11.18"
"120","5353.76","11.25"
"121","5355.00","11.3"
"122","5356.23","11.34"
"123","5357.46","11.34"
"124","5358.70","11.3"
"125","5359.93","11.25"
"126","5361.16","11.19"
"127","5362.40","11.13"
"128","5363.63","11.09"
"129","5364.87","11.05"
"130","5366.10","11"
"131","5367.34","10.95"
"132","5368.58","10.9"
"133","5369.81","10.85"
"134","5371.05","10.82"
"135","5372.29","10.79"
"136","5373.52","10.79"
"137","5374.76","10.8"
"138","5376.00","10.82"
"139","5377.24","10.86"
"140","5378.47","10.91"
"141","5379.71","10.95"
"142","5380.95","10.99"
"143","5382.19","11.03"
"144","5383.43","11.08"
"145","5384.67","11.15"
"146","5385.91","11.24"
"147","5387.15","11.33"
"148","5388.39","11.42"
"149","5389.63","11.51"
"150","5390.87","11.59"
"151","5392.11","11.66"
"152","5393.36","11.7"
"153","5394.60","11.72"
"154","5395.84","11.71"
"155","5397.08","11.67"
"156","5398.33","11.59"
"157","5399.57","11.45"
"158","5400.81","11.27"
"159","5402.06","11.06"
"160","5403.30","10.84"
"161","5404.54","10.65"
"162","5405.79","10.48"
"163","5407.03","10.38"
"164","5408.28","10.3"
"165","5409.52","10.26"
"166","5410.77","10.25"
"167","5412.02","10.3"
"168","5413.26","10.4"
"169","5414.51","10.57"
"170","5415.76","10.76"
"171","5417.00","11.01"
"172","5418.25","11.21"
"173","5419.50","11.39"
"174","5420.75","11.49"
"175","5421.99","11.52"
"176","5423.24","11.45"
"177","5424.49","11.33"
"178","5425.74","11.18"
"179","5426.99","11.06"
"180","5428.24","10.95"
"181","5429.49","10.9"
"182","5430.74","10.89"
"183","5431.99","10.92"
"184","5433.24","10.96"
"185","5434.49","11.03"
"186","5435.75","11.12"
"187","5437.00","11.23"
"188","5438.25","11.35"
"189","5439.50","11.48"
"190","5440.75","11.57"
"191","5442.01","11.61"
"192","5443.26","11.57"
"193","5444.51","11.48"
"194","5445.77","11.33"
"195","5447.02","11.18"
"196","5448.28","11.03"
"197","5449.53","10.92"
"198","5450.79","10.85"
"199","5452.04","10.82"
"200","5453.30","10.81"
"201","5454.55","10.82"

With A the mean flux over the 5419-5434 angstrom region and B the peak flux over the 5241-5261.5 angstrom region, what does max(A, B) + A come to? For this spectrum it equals 22.91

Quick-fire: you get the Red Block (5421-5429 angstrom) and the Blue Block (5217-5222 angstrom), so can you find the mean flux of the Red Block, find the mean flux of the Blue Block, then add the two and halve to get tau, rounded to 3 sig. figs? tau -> 11.2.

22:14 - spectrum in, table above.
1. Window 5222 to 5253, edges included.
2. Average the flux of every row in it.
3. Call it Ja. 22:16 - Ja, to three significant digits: 11.5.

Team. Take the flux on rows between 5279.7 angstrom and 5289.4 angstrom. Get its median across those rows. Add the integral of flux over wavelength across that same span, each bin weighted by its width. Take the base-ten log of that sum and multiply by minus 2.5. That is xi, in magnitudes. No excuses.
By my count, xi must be -5.22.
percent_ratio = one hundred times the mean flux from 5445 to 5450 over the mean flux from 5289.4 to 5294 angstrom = 98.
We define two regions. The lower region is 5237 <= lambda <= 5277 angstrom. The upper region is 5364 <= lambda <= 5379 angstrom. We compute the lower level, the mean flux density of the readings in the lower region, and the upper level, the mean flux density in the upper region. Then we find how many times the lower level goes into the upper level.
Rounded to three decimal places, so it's 0.961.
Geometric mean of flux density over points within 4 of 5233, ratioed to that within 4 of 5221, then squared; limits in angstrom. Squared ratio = 1.06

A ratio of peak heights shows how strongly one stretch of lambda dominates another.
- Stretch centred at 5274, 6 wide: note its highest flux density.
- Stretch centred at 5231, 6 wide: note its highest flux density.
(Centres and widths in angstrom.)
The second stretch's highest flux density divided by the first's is 1.03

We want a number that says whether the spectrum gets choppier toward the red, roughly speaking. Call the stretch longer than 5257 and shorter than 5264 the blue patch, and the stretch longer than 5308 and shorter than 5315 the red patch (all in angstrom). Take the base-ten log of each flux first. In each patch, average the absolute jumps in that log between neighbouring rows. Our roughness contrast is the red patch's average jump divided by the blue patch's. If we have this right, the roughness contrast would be 2.1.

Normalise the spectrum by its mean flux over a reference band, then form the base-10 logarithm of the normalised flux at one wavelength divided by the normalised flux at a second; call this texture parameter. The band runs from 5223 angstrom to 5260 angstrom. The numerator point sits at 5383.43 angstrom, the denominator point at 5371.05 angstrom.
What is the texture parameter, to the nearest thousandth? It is 0.010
